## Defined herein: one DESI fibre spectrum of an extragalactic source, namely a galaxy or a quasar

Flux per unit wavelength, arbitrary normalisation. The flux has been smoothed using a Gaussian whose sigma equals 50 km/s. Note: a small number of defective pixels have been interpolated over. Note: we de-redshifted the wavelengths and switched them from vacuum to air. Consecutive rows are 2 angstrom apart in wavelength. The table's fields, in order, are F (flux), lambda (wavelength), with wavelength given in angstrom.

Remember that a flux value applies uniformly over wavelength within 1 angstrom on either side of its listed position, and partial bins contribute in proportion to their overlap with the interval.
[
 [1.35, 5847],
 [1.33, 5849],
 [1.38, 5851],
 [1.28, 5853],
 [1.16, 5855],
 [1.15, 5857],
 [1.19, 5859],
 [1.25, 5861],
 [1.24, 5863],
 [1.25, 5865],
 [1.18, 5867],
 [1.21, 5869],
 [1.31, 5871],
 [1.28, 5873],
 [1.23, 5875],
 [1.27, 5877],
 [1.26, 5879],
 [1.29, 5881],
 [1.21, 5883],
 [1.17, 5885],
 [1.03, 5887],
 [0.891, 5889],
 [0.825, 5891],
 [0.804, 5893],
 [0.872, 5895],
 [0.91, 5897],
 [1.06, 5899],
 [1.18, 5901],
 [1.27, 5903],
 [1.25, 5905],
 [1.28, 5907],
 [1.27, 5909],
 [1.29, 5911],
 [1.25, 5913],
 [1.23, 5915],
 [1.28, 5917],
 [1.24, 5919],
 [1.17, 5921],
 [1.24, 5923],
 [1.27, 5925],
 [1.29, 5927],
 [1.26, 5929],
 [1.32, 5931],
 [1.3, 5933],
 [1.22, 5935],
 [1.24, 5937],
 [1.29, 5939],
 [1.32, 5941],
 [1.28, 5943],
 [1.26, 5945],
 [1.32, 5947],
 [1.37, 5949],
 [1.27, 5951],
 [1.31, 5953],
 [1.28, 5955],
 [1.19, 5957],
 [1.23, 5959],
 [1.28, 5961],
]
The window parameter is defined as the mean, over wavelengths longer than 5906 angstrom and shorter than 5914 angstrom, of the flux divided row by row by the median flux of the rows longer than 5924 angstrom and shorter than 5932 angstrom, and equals 0.99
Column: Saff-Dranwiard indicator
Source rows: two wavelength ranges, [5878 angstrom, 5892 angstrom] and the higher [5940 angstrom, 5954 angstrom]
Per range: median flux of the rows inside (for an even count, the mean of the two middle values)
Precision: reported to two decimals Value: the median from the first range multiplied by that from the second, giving 1.53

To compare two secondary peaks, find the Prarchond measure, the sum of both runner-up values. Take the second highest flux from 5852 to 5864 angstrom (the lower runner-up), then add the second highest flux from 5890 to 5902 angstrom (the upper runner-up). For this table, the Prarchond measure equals 2.31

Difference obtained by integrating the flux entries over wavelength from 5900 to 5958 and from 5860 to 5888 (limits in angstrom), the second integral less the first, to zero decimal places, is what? -39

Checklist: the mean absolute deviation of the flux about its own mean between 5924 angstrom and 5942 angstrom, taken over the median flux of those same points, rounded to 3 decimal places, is 0.022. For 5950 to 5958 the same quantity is 0.028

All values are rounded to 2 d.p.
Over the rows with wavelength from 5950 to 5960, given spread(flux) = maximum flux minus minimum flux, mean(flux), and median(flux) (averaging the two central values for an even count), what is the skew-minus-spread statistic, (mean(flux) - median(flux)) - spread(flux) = -0.13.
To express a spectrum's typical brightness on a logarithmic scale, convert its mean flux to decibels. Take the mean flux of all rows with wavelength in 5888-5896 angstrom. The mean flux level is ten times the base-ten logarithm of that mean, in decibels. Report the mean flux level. -0.72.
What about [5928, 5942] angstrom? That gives 1.07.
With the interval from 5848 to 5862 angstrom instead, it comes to 0.96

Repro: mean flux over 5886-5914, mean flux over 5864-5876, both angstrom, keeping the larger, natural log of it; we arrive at 0.218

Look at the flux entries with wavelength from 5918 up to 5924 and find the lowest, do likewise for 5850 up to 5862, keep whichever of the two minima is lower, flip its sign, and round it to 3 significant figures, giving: -1.15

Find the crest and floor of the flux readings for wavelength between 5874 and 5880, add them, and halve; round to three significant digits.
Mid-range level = 1.25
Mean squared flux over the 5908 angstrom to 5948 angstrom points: 1.61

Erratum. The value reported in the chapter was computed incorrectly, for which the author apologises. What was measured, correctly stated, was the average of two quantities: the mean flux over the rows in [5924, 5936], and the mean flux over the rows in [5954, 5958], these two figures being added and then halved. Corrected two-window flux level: 1.26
